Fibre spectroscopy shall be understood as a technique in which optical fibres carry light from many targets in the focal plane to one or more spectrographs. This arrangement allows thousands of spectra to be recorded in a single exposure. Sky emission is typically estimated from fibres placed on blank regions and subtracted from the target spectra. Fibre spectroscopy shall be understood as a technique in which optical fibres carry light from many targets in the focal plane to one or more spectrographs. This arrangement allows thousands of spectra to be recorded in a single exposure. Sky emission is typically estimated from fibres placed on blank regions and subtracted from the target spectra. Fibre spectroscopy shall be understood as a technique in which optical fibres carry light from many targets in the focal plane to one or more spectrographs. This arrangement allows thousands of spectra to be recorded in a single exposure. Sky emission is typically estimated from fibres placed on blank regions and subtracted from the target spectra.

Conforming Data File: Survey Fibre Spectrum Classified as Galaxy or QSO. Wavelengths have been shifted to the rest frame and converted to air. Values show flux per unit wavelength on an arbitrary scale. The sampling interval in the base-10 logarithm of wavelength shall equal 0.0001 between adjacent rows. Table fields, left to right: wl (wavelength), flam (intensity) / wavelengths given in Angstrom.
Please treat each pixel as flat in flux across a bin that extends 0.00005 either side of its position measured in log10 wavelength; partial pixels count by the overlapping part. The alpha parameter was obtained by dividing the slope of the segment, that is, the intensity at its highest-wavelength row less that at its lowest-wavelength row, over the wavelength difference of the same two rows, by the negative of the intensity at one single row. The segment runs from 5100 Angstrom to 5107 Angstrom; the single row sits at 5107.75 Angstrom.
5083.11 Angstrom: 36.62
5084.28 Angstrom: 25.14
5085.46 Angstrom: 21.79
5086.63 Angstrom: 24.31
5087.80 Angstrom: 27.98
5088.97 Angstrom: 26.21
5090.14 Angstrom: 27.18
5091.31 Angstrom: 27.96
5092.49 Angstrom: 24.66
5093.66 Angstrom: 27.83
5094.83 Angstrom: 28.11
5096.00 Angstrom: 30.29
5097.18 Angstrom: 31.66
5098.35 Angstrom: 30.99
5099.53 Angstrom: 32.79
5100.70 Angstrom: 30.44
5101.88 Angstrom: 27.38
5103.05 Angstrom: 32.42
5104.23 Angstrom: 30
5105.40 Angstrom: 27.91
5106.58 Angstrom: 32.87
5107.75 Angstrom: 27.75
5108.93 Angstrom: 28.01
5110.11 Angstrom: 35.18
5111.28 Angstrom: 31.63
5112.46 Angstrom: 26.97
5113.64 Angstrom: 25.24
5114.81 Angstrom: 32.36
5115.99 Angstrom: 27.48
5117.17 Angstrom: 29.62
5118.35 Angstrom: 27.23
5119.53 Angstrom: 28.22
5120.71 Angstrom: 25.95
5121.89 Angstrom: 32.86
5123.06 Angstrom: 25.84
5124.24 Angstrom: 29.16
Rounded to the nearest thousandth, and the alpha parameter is -0.015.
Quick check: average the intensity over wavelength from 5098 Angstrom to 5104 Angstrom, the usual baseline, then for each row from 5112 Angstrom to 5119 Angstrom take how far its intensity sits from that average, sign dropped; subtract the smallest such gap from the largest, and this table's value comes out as 4.4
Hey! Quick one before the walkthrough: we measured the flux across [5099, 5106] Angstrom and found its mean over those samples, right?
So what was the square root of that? 5.49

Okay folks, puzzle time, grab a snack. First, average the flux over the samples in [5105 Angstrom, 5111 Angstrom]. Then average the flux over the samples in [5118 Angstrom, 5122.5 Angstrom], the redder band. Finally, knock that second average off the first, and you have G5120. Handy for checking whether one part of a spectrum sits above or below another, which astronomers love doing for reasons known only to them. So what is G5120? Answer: 1.8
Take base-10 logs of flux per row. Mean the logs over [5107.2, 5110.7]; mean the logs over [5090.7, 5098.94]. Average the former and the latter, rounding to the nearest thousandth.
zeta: 1.468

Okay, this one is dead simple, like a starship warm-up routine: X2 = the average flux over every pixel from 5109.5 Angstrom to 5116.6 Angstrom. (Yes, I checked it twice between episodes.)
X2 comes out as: 29.8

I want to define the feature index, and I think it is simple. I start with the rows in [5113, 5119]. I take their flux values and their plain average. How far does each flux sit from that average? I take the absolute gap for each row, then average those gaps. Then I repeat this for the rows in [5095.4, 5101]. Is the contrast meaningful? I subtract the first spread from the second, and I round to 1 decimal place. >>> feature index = -1.3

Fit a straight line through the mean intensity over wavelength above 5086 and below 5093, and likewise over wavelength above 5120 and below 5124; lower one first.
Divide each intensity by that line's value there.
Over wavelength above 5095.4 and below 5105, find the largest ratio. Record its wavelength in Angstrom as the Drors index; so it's 5099.53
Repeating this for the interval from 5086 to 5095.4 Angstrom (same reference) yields 5087.80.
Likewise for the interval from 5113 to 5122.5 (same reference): 5121.89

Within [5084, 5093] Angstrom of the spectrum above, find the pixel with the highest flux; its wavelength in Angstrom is 5087.80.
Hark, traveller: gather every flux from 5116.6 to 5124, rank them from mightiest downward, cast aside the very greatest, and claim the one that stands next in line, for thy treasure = 29.62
